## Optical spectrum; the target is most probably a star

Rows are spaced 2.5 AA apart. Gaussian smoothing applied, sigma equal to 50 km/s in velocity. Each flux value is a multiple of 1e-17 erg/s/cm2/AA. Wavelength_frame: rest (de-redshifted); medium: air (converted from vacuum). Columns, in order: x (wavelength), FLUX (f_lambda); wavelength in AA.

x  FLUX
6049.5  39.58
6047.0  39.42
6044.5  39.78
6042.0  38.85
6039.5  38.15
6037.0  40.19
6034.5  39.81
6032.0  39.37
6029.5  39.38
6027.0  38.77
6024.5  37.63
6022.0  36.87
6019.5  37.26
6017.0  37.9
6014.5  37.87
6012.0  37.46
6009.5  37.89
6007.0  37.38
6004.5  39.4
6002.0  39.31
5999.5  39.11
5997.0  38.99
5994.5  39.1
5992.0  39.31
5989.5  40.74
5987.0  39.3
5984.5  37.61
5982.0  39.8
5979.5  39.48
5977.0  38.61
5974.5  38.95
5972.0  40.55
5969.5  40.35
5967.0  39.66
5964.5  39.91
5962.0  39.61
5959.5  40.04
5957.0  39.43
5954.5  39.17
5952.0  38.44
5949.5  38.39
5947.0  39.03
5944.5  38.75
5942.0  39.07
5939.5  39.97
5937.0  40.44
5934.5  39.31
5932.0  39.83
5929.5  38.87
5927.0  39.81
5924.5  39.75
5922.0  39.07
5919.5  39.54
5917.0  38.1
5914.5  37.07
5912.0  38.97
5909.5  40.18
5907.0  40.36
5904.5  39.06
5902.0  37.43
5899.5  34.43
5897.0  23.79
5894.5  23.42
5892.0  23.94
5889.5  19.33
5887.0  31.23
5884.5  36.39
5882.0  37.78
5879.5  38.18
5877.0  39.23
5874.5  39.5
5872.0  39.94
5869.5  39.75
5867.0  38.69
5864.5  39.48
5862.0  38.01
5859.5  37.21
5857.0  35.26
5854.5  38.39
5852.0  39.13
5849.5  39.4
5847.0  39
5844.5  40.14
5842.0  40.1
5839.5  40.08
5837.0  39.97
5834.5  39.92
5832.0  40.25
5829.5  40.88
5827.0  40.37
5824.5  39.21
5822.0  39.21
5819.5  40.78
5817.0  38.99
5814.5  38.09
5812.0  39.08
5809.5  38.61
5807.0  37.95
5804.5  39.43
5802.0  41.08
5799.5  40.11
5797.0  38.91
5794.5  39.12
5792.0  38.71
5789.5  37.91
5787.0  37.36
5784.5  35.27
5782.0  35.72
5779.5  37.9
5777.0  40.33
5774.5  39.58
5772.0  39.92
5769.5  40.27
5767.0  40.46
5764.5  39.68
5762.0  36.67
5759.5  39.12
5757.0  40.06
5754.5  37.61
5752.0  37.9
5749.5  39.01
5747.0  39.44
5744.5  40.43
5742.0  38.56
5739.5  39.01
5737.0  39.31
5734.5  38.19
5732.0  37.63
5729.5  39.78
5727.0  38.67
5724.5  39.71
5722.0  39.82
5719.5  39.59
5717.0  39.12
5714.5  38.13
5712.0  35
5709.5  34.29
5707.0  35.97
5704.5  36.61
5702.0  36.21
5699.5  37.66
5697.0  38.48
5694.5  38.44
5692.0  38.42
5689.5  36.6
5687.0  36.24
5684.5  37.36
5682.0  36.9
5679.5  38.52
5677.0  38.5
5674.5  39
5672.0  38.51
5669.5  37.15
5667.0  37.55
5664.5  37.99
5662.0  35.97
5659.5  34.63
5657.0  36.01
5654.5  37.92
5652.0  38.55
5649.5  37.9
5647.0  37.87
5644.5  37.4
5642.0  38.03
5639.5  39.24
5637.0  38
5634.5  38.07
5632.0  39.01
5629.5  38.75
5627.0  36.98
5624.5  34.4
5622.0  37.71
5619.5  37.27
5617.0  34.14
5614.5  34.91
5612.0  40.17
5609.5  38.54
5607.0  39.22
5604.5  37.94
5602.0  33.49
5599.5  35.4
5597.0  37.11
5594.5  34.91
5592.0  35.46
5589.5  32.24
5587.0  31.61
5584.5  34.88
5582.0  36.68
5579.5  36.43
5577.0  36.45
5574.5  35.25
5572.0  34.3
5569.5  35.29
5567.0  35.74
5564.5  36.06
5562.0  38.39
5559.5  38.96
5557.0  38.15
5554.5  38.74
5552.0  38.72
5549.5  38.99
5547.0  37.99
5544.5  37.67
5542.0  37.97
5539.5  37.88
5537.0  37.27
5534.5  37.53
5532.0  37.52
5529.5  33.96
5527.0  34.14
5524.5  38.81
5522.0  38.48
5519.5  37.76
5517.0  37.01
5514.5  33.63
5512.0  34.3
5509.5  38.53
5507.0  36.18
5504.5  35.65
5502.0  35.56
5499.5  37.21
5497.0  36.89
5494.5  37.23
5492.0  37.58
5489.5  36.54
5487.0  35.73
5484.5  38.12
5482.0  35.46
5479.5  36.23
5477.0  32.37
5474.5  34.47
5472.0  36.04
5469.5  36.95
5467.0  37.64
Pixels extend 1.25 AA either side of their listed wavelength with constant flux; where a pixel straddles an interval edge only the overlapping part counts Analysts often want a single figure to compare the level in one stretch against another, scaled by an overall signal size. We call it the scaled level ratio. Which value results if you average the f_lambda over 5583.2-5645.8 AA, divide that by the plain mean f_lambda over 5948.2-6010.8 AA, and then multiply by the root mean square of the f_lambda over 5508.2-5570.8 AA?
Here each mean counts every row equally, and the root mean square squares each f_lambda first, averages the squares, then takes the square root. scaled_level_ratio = 34.7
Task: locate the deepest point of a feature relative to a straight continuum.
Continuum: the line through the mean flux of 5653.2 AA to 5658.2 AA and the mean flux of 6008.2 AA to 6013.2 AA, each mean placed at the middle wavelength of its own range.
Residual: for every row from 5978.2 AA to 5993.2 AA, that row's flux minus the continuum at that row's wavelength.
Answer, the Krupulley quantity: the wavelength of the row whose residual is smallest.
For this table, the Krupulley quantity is 5984.5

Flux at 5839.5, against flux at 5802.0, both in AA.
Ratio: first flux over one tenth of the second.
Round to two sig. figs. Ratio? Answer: 9.8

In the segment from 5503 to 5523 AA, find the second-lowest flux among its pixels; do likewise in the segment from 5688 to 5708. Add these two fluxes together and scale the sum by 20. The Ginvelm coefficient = 1410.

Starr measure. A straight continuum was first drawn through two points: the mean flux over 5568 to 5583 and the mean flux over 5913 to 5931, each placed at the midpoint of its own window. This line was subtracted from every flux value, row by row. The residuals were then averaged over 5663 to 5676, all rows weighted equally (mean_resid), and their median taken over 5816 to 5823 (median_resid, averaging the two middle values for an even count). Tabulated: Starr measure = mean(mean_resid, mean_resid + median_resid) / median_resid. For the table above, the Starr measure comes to 1.7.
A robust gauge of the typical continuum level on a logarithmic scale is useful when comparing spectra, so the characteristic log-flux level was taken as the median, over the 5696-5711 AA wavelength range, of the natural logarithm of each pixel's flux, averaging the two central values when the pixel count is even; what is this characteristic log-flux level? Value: 3.59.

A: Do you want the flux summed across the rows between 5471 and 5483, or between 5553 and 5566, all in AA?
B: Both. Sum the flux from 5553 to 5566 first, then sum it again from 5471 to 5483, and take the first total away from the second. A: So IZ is -16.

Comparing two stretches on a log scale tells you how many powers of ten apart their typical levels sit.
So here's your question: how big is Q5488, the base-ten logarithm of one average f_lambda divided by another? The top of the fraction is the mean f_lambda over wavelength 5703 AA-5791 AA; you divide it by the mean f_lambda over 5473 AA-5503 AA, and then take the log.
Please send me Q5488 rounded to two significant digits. 0.027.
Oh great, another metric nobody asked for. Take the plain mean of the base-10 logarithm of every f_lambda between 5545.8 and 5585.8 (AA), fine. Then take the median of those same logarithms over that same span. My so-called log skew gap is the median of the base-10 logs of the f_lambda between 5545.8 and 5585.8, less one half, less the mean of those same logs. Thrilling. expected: -0.504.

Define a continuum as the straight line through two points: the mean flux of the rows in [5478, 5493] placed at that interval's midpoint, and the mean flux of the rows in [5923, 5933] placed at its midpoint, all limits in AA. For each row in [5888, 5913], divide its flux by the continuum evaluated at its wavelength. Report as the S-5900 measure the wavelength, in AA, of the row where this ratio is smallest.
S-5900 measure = 5889.5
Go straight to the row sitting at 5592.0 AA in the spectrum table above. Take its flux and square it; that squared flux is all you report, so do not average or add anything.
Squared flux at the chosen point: 1257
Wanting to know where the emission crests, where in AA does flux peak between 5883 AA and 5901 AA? 5884.5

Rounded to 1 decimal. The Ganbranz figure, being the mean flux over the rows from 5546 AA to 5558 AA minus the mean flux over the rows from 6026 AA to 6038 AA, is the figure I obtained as -1.0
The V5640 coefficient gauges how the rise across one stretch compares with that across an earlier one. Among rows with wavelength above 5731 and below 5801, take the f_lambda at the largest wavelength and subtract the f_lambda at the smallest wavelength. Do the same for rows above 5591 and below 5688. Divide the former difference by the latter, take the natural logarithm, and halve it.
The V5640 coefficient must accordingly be 0.58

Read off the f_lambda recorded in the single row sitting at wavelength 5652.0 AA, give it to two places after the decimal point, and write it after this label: 38.55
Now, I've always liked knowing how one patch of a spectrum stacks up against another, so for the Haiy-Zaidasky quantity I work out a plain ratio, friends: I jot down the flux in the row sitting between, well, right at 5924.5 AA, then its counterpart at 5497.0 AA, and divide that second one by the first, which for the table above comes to 0.928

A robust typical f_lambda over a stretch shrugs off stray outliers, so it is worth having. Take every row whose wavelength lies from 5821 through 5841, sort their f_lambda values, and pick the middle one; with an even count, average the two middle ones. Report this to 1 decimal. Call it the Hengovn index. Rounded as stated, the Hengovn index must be 40.0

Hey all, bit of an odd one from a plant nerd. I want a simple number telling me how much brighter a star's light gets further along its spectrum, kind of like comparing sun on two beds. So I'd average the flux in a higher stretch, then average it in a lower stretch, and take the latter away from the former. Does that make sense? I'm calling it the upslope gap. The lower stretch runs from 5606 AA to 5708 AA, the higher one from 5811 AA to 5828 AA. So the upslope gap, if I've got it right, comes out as 1.9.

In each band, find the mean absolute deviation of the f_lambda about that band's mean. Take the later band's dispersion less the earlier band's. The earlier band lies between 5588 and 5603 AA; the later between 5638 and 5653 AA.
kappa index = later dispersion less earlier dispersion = -0.8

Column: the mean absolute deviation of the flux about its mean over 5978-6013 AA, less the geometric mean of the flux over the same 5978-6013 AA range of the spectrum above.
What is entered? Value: -38.1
